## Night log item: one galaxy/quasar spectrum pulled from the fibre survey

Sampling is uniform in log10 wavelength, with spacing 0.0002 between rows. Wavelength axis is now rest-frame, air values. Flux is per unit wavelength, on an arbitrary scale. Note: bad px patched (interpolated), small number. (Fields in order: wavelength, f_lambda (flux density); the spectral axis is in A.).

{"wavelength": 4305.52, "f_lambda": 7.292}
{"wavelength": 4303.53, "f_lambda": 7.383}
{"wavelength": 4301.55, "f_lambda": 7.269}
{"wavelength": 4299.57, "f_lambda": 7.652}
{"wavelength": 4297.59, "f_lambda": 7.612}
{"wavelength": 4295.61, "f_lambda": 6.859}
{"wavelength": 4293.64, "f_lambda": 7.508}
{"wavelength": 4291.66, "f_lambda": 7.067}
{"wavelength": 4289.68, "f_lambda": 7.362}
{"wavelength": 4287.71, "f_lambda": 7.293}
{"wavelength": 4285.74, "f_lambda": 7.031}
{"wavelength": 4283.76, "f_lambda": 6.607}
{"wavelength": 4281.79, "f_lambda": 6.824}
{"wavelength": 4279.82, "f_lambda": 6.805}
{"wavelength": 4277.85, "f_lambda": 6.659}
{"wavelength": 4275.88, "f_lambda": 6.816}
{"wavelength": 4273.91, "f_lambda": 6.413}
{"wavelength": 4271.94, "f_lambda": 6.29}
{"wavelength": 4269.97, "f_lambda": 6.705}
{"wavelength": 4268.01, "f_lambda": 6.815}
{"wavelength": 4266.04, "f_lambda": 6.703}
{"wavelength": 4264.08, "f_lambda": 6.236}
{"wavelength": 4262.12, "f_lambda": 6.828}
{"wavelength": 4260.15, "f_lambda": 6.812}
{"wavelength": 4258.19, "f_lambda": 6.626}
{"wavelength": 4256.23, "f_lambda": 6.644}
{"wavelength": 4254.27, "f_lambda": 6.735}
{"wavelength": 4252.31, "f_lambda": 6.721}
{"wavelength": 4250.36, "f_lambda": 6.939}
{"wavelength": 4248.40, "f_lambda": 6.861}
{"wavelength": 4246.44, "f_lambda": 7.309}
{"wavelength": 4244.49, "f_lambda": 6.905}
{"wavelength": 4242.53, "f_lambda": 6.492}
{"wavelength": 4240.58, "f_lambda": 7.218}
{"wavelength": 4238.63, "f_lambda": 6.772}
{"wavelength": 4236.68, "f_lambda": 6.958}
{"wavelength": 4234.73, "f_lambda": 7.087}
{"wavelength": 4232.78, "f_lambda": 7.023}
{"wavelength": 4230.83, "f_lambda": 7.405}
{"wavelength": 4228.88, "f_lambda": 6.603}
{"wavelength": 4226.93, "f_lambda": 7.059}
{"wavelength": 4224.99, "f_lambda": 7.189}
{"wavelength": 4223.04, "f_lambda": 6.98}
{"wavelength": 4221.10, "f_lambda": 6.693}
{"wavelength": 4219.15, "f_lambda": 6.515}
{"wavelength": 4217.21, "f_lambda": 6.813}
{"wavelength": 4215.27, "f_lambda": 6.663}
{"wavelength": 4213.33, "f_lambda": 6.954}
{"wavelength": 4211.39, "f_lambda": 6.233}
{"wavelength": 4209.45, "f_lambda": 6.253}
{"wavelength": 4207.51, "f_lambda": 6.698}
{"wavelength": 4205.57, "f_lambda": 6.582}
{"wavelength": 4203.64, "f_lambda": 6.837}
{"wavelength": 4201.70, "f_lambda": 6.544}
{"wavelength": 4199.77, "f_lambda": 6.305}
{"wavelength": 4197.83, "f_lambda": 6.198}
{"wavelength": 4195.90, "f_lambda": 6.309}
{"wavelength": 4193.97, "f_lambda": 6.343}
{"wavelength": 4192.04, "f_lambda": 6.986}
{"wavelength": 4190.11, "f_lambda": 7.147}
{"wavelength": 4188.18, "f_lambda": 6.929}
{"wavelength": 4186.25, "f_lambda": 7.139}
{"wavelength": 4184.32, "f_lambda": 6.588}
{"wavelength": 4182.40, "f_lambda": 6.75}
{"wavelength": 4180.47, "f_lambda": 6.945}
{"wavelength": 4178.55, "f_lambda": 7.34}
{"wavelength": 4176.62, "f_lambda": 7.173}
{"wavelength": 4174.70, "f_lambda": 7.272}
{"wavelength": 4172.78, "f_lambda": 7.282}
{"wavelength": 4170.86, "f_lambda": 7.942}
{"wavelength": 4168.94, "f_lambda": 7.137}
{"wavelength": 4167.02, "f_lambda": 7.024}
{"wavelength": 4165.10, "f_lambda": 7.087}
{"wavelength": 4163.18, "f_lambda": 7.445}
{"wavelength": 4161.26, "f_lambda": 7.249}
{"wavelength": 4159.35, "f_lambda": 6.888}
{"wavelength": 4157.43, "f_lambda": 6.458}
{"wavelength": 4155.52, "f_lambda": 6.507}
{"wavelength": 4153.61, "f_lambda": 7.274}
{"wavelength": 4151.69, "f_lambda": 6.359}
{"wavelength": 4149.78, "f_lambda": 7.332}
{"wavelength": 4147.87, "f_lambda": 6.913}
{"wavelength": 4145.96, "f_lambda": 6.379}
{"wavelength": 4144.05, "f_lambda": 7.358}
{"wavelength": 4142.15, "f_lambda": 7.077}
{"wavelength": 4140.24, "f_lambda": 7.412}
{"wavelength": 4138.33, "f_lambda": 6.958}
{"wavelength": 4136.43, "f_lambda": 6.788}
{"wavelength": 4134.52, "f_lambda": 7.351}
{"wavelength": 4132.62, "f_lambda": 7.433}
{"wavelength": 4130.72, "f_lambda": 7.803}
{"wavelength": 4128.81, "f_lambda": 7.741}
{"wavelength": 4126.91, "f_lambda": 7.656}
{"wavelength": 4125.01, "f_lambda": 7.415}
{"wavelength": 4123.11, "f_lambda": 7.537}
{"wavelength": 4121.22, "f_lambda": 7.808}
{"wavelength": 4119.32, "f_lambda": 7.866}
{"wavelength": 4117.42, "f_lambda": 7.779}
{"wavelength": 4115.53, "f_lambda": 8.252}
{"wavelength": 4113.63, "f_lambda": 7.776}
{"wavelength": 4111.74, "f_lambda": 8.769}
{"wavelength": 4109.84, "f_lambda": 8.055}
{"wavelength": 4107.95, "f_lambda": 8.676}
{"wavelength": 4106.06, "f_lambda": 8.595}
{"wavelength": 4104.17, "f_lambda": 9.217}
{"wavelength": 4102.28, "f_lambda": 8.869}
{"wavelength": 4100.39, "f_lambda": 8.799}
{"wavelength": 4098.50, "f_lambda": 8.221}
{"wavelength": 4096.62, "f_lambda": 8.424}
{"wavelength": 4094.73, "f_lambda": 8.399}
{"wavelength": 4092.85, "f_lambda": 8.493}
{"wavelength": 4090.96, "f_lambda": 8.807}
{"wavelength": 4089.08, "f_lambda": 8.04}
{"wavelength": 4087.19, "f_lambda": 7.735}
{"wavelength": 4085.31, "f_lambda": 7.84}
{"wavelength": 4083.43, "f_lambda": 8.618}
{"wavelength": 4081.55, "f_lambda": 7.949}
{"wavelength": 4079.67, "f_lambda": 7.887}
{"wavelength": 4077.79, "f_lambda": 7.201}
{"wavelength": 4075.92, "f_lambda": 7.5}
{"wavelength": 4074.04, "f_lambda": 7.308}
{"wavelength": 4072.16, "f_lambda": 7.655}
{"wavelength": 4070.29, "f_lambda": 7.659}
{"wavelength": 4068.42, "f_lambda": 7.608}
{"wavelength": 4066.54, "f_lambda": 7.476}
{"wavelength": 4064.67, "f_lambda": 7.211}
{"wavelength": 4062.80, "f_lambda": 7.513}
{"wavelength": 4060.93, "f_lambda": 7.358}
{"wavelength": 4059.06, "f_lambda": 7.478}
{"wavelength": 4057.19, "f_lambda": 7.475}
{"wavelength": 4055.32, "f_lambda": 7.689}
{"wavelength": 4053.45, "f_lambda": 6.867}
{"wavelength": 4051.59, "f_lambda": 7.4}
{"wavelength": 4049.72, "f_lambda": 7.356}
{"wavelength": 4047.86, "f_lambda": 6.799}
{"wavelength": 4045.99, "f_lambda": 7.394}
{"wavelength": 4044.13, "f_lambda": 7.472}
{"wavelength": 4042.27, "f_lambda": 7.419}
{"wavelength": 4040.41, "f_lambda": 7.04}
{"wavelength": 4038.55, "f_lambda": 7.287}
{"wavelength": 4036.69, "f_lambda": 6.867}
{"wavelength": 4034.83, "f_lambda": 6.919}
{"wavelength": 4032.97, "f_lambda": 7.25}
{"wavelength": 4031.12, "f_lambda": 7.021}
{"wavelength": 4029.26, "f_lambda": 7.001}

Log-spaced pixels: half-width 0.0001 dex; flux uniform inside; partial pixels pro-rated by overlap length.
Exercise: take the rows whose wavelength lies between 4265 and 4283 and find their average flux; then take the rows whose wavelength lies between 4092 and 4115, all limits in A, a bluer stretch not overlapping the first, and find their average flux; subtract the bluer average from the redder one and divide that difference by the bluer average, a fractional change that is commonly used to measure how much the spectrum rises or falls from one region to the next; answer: -0.22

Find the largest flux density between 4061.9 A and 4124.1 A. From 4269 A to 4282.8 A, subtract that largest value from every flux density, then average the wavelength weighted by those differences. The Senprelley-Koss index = 4275.7 A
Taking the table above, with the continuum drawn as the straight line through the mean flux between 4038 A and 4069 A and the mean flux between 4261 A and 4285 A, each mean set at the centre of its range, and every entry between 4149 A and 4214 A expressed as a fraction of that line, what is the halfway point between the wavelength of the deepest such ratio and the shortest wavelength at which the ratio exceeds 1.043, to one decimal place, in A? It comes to 4180.5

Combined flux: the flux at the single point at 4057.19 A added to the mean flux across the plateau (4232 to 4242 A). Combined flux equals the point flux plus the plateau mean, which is 14.5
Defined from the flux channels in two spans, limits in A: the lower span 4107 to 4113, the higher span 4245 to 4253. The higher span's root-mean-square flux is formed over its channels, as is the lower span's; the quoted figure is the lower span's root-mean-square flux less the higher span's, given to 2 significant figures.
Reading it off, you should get 1.5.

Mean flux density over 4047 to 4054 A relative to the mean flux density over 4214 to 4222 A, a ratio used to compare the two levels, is 1.07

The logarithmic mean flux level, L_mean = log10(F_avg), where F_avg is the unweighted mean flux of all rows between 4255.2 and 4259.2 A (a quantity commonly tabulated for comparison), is 0.822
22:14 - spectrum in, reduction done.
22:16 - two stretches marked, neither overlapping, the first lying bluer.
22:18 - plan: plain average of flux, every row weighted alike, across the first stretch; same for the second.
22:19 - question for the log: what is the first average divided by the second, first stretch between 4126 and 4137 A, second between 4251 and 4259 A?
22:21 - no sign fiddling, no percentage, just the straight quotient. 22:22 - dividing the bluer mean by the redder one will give 1.12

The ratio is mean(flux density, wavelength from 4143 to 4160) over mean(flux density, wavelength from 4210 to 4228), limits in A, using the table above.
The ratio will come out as 1.01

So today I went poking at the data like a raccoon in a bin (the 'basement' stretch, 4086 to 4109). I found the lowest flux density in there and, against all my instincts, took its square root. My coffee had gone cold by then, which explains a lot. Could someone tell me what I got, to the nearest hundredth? 2.78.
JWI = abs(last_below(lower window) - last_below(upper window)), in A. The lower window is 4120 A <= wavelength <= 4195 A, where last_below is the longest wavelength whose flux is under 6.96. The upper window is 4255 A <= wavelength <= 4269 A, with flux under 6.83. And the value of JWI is 74.0 A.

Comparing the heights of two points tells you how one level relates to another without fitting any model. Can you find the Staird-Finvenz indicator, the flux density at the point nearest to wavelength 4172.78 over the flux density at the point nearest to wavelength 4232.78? 1.04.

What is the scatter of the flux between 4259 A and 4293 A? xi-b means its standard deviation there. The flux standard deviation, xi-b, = 0.30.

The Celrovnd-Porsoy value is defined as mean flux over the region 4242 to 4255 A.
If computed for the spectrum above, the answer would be 6.9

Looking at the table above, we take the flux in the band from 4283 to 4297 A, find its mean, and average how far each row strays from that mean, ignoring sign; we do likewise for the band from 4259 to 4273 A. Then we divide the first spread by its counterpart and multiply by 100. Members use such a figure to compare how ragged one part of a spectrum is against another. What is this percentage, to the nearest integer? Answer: 117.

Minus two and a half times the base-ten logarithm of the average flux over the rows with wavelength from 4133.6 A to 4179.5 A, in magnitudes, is -2.13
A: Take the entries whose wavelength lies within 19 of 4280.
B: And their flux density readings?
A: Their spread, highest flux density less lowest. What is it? 1.38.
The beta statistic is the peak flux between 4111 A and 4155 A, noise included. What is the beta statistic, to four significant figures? 8.769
